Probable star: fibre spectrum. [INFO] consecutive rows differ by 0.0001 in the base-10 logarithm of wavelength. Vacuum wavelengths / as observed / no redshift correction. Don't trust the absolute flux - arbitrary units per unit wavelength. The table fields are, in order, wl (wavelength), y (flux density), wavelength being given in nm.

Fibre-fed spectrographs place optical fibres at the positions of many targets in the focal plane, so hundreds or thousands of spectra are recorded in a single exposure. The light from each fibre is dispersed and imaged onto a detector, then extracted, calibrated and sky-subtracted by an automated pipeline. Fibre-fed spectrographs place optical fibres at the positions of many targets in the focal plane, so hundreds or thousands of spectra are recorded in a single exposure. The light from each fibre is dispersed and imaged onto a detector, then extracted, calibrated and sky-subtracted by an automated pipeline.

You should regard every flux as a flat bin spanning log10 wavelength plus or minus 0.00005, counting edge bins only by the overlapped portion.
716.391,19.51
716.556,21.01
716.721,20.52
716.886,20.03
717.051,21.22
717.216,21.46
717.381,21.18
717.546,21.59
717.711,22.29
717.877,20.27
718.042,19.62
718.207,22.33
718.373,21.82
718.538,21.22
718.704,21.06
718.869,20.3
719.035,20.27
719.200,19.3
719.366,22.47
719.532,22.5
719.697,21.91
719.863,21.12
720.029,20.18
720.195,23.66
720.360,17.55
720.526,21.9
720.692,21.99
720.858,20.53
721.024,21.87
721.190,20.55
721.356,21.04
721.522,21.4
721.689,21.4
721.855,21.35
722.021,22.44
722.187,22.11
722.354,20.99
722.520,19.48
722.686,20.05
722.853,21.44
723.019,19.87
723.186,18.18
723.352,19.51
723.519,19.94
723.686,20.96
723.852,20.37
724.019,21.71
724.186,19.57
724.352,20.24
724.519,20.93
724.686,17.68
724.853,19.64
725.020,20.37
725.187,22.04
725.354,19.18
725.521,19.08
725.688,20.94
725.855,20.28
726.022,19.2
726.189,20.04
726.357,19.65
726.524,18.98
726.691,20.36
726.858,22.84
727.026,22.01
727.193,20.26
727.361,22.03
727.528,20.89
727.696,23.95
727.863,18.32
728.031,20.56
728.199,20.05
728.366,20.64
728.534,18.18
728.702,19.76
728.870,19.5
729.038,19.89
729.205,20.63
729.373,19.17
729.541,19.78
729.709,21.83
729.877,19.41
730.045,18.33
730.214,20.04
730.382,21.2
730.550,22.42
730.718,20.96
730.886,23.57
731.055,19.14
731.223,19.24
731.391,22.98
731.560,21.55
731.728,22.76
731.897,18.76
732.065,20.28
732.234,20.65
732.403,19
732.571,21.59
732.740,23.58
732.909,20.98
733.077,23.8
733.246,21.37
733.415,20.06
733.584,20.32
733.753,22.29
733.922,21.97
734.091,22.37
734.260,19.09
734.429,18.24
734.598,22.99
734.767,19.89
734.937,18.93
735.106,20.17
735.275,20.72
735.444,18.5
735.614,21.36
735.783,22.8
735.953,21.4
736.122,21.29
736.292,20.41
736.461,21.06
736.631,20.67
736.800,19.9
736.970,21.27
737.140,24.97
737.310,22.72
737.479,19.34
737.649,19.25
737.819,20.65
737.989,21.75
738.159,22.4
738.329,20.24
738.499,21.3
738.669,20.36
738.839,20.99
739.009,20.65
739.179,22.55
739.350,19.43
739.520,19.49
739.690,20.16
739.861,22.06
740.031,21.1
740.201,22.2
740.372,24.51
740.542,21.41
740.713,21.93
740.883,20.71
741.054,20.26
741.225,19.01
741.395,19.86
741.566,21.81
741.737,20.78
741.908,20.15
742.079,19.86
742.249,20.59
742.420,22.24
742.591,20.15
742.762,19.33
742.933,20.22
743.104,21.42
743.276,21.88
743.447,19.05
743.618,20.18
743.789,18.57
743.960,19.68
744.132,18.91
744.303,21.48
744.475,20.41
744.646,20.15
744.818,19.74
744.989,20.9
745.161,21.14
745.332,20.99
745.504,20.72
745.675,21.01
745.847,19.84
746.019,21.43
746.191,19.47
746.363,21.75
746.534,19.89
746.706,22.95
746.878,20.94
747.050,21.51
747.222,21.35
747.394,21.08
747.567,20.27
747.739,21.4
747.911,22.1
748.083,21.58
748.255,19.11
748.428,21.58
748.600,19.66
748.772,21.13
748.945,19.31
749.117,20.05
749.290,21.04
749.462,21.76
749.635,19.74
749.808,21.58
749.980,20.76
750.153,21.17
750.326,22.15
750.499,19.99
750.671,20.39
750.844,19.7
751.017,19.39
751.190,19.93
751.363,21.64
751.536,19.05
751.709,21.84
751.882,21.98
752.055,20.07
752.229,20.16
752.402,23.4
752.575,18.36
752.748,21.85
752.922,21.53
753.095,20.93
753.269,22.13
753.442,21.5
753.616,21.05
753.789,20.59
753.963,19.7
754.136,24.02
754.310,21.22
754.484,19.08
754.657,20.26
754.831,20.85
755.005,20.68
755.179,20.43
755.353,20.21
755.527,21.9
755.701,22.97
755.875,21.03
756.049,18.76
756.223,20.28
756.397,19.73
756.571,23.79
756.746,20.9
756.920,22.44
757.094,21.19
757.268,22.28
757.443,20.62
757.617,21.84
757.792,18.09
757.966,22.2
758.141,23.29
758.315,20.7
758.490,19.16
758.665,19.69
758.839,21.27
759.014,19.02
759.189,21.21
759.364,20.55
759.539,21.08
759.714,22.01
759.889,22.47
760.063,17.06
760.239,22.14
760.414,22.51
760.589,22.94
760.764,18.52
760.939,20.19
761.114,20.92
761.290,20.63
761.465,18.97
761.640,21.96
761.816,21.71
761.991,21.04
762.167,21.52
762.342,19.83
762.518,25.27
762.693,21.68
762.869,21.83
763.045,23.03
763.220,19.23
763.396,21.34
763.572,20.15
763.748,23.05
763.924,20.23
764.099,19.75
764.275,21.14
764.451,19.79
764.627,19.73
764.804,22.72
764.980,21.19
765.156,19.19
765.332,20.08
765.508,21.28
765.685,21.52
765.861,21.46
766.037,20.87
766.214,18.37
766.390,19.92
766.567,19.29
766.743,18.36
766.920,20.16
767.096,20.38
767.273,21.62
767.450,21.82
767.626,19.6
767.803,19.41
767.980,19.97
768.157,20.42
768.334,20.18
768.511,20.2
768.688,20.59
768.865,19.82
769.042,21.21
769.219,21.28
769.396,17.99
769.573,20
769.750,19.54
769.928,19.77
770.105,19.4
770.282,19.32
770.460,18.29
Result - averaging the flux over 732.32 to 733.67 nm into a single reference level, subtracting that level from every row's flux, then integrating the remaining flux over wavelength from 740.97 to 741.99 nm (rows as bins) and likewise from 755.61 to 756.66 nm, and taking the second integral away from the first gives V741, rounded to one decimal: -0.8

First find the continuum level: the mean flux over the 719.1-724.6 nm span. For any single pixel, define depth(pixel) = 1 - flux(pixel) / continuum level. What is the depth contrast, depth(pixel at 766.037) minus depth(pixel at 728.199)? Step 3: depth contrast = -0.04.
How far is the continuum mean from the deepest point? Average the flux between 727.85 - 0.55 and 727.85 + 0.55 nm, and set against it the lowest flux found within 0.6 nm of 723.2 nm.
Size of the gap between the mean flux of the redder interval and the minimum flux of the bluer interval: 2.7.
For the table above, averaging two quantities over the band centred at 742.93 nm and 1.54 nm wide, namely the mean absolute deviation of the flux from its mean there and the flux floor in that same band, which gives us 9.96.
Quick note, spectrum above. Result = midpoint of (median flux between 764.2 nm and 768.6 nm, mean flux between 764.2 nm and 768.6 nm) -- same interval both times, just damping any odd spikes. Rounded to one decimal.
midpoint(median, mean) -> 20.3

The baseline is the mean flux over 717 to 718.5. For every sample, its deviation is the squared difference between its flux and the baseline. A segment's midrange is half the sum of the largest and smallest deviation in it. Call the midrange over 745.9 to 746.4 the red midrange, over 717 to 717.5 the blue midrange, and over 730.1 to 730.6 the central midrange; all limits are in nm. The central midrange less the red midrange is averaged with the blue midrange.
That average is -0.44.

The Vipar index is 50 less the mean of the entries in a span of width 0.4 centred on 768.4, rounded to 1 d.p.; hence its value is 29.8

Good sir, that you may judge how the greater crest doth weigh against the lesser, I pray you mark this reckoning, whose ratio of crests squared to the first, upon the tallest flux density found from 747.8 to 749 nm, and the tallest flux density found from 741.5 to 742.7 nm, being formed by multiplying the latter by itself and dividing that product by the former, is 22.4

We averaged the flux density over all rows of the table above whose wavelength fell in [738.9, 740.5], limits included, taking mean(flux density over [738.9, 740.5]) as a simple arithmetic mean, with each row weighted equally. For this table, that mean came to 21.35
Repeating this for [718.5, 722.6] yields 21.14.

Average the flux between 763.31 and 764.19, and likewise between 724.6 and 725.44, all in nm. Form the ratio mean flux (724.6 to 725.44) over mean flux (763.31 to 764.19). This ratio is 0.95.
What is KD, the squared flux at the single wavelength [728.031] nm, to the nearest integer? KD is 423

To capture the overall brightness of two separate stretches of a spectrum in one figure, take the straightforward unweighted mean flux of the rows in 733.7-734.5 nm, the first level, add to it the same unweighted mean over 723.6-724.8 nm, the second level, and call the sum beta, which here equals 41.0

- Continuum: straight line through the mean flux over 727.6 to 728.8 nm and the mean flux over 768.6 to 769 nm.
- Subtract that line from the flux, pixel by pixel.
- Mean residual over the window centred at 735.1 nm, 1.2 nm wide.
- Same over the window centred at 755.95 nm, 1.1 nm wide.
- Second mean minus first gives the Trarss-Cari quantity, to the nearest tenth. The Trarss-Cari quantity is 0.4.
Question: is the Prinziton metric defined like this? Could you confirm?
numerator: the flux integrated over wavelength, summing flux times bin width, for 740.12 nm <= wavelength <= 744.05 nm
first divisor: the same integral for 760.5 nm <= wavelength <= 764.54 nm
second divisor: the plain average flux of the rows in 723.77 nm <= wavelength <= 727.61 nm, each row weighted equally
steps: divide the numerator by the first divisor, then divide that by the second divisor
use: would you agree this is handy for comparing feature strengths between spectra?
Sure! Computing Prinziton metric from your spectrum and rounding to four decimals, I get 0.0469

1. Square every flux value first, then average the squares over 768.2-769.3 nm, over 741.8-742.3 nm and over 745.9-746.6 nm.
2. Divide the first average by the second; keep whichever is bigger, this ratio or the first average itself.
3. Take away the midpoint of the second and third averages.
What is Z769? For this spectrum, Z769 5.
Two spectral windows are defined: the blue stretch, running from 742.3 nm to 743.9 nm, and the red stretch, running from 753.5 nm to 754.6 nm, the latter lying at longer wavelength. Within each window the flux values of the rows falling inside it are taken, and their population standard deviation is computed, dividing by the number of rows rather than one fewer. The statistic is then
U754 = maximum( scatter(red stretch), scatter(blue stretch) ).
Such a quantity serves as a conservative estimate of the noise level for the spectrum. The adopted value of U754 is 1.57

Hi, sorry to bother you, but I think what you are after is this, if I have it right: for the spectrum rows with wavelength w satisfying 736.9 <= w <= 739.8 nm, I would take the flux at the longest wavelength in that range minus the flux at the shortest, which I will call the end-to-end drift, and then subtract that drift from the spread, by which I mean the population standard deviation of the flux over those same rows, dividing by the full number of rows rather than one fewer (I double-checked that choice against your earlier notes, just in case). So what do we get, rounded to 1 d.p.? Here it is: 2.6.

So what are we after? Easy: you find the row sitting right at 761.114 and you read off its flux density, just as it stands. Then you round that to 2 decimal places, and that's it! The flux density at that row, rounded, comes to 20.92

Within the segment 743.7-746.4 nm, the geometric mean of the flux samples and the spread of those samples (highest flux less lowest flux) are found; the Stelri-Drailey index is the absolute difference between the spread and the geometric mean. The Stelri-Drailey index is 17.2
